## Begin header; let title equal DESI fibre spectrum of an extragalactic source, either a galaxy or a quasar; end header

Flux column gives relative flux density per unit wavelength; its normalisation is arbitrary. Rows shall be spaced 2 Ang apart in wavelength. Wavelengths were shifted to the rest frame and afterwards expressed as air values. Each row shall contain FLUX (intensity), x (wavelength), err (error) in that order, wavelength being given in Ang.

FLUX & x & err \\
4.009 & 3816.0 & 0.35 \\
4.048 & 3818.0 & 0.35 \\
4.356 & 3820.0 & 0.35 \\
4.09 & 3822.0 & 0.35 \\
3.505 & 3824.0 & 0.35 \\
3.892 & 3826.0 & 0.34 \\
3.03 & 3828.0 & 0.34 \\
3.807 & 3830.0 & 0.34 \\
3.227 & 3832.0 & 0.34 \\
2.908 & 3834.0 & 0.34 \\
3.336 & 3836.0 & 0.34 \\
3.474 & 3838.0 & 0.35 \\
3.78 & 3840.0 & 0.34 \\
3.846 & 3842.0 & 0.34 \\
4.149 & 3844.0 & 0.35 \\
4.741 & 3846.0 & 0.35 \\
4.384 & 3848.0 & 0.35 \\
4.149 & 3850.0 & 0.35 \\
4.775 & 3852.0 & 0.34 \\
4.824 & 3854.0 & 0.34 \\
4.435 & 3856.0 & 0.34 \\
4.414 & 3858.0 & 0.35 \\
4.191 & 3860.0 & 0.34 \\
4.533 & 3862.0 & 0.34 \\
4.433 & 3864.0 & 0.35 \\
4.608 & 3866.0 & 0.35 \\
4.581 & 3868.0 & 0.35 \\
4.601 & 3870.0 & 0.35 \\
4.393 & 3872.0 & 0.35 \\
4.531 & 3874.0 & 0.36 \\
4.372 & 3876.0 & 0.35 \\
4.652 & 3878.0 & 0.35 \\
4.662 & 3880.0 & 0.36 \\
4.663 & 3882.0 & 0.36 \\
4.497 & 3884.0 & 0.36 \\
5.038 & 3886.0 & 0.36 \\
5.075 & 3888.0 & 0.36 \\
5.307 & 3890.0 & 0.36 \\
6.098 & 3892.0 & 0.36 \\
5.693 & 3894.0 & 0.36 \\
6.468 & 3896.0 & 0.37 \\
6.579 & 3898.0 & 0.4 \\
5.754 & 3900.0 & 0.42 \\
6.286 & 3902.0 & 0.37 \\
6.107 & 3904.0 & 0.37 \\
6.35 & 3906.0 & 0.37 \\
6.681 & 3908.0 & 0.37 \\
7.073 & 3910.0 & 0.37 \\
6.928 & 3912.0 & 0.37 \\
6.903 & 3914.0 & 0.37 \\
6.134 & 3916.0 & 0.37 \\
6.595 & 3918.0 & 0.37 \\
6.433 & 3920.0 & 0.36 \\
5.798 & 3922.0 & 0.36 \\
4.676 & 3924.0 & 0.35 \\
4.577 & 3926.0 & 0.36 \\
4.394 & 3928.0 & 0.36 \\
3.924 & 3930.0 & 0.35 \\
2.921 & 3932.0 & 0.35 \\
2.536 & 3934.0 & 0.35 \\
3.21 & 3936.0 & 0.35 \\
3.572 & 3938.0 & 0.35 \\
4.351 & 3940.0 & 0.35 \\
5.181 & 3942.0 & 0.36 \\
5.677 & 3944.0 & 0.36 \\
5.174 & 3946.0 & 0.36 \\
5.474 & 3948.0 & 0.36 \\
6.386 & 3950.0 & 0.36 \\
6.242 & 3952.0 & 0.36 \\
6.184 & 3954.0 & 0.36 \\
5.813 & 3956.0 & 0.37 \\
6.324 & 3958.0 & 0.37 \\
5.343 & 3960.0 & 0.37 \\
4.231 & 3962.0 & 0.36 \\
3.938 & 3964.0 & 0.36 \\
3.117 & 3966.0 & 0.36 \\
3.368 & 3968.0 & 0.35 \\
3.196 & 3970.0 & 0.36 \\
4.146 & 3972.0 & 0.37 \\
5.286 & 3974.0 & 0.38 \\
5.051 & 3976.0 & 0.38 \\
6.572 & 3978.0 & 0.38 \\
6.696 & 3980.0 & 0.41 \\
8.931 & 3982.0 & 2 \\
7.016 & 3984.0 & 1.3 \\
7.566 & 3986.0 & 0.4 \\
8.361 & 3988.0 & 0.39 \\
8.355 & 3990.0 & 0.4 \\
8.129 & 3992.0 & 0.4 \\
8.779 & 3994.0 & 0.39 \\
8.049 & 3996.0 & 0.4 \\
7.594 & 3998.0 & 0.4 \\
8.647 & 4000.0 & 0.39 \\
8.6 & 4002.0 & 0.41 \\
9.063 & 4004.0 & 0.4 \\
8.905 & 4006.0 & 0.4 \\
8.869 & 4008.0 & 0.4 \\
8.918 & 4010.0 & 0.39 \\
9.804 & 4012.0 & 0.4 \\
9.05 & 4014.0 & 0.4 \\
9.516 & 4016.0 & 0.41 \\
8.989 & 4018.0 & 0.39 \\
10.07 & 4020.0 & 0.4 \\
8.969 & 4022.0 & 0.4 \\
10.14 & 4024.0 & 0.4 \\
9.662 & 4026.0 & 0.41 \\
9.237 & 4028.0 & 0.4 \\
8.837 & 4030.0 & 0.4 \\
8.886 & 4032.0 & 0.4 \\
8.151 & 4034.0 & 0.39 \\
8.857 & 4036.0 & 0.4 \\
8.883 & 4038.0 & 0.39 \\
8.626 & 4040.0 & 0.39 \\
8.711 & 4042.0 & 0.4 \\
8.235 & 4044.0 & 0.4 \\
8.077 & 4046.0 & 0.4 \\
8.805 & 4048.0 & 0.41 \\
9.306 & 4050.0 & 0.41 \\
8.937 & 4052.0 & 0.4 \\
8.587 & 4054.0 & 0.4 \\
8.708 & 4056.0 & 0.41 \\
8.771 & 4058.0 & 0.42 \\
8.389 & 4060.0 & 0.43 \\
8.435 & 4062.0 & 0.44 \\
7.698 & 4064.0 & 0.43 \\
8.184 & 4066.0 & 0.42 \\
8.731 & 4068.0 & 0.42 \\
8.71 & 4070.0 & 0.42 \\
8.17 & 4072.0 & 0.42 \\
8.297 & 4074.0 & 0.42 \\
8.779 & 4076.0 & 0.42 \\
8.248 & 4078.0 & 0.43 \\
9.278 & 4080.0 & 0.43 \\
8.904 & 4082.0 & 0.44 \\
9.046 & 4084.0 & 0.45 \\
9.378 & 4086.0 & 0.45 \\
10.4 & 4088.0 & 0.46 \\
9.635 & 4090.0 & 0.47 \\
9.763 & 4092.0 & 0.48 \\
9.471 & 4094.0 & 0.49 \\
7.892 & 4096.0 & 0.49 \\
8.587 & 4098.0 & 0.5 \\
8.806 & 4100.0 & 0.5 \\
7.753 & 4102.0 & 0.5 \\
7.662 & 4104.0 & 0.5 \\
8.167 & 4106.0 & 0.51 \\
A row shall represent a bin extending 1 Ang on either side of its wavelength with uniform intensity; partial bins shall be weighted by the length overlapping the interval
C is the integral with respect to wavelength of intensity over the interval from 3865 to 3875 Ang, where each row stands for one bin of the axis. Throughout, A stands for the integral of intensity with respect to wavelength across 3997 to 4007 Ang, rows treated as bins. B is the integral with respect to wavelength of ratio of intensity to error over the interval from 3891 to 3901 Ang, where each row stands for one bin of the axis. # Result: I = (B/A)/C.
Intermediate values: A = 86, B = 161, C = 45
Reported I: 0.041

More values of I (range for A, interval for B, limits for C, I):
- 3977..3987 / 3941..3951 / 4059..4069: 0.025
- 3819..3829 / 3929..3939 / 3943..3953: 0.042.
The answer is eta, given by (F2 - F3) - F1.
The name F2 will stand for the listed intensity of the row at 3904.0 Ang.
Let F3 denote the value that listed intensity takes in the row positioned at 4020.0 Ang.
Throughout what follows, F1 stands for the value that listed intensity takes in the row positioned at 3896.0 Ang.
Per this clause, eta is -10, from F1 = 6.468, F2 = 6.107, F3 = 10.07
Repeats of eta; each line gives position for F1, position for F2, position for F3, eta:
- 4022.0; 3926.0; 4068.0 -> -13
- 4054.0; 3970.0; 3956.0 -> -11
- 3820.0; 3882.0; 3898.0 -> -6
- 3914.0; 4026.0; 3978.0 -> -4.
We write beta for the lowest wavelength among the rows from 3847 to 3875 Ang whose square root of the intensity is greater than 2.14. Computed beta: 3852.0 Ang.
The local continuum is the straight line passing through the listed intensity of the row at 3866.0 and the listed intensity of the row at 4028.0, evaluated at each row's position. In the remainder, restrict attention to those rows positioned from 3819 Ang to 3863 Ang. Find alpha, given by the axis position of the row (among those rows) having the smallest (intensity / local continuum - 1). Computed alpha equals 3834.0 Ang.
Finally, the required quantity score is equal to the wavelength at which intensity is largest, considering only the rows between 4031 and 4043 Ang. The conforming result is 4032.0 Ang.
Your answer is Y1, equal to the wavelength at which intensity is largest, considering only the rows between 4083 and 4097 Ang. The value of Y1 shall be 4088.0 Ang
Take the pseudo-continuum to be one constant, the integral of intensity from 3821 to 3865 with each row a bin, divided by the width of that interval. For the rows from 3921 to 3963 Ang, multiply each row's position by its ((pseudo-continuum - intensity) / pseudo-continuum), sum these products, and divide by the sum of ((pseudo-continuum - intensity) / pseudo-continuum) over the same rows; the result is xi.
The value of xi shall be 3949.9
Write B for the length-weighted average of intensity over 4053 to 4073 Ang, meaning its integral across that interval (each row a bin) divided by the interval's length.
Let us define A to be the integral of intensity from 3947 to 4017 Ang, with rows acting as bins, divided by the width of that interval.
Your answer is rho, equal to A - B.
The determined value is -1.5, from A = 6.9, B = 8.4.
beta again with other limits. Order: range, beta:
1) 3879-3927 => 3880.0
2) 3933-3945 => 3942.0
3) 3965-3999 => 3974.0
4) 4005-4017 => 4006.0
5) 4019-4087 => 4020.0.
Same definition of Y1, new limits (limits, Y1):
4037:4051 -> 4050.0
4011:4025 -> 4024.0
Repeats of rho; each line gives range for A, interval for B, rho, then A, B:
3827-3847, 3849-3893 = -1.0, 3.6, 4.7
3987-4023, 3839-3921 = 3.6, 8.8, 5.2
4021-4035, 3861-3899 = 4.1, 9.1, 5.0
